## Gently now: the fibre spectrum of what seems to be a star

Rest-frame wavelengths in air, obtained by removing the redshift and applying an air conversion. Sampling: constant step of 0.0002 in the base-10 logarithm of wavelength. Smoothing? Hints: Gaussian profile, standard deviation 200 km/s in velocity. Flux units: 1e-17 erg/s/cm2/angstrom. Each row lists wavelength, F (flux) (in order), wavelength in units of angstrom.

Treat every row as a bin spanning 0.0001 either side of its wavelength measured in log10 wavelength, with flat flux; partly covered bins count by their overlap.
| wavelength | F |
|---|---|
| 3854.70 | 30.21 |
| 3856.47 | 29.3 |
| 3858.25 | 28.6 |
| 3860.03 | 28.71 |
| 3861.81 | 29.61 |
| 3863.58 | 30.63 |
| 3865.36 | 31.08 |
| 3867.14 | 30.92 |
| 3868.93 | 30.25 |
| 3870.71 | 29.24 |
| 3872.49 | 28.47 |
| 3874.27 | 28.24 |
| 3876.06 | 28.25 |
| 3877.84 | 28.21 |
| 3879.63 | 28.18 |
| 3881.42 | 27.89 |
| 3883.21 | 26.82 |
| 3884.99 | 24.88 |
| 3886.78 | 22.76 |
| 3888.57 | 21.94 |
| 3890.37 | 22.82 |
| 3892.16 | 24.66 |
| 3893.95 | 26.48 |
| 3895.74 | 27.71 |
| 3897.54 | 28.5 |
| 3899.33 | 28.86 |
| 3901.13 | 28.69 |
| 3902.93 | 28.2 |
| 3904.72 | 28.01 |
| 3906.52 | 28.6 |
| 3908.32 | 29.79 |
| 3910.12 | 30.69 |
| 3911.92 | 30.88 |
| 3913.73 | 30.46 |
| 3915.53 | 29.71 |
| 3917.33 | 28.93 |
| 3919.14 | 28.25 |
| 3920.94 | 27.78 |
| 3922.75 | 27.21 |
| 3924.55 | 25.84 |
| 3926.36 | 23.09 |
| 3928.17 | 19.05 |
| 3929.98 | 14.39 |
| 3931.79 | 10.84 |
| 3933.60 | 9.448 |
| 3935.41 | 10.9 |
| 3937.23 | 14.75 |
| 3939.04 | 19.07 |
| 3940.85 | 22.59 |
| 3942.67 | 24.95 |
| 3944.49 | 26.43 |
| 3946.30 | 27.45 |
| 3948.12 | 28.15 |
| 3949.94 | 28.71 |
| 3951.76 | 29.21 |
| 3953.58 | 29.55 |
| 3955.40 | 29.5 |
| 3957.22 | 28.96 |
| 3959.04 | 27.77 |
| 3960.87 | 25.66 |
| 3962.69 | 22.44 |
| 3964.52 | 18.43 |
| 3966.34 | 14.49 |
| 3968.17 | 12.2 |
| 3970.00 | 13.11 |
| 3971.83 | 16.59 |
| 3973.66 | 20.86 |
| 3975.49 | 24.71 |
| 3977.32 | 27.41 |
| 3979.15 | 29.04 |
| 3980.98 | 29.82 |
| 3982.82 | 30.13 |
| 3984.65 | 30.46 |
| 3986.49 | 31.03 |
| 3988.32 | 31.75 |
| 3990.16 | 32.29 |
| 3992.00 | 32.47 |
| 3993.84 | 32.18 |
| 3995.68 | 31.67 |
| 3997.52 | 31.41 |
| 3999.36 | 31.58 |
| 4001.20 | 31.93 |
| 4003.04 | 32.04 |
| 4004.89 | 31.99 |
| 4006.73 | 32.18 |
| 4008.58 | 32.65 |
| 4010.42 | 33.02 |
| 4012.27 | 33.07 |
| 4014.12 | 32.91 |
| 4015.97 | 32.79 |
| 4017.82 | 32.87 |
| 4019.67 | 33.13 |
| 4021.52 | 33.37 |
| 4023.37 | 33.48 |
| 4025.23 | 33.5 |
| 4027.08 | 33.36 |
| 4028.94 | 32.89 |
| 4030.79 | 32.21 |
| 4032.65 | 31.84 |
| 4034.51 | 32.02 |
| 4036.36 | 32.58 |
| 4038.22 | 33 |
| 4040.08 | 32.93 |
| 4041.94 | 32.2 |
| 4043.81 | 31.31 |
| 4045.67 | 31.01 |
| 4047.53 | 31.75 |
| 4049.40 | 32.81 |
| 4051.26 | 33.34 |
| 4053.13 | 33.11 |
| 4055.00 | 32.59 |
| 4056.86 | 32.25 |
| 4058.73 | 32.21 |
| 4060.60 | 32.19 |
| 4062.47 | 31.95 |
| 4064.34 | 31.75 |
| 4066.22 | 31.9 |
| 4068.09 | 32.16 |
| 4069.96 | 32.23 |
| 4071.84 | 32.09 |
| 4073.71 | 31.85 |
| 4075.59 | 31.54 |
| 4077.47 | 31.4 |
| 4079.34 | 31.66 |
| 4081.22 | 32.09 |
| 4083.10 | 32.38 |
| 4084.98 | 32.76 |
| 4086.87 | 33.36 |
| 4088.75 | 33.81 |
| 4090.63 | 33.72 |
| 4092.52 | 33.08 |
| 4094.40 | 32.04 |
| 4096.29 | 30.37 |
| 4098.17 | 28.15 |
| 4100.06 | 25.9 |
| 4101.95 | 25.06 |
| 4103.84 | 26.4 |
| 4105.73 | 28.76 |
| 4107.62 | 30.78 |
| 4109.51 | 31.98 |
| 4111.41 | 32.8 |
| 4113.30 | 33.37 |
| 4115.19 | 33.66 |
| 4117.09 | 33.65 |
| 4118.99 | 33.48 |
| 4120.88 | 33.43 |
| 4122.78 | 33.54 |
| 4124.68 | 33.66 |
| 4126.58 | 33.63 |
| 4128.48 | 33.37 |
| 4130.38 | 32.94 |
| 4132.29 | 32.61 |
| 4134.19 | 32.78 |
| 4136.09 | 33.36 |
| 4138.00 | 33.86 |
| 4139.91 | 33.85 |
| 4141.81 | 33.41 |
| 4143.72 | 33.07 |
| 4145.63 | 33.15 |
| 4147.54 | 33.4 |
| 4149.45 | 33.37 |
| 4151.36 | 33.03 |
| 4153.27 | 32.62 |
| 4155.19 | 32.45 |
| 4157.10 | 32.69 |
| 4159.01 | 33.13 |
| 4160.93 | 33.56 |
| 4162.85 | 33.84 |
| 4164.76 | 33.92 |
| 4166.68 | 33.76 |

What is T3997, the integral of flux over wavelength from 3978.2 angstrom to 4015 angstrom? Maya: 1166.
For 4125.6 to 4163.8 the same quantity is 1268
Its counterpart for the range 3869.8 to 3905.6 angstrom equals 965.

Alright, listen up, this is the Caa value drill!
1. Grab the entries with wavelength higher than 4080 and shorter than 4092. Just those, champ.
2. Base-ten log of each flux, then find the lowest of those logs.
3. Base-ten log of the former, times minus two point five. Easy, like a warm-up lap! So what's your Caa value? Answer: -0.445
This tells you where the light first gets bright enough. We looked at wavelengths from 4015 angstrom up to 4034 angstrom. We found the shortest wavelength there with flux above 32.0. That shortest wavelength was 4015.97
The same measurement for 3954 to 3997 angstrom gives 3990.16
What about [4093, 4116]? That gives 4094.40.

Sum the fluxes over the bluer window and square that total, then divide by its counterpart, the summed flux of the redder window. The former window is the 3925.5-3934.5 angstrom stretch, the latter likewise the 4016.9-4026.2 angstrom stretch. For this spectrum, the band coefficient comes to 35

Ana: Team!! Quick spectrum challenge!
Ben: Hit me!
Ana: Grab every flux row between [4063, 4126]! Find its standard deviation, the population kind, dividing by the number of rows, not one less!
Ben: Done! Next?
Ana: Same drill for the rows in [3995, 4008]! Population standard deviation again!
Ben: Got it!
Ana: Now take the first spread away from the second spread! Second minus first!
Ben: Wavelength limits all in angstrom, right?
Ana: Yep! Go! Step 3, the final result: -2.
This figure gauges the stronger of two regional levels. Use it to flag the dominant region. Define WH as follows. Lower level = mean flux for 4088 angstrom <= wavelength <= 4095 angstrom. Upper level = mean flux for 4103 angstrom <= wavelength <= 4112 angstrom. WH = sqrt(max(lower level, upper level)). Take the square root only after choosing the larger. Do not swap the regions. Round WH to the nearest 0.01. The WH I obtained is 5.76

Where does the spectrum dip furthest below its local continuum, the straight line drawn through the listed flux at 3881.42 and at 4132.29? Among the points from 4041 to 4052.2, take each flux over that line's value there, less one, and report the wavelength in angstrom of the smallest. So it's 4045.67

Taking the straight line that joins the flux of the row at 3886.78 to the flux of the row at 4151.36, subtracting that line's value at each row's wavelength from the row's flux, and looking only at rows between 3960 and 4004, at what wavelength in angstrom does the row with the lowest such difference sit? 3968.17 angstrom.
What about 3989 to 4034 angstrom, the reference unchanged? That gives 4032.65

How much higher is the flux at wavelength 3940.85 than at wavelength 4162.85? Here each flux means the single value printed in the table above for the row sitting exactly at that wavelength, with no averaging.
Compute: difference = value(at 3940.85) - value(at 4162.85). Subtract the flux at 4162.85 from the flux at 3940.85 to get -11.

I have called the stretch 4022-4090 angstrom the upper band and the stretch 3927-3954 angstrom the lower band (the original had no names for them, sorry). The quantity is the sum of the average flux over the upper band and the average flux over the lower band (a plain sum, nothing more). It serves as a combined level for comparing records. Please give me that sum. 53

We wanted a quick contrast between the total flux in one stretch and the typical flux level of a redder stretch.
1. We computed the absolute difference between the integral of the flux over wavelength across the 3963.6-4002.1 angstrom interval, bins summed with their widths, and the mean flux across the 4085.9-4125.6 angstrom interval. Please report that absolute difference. 984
